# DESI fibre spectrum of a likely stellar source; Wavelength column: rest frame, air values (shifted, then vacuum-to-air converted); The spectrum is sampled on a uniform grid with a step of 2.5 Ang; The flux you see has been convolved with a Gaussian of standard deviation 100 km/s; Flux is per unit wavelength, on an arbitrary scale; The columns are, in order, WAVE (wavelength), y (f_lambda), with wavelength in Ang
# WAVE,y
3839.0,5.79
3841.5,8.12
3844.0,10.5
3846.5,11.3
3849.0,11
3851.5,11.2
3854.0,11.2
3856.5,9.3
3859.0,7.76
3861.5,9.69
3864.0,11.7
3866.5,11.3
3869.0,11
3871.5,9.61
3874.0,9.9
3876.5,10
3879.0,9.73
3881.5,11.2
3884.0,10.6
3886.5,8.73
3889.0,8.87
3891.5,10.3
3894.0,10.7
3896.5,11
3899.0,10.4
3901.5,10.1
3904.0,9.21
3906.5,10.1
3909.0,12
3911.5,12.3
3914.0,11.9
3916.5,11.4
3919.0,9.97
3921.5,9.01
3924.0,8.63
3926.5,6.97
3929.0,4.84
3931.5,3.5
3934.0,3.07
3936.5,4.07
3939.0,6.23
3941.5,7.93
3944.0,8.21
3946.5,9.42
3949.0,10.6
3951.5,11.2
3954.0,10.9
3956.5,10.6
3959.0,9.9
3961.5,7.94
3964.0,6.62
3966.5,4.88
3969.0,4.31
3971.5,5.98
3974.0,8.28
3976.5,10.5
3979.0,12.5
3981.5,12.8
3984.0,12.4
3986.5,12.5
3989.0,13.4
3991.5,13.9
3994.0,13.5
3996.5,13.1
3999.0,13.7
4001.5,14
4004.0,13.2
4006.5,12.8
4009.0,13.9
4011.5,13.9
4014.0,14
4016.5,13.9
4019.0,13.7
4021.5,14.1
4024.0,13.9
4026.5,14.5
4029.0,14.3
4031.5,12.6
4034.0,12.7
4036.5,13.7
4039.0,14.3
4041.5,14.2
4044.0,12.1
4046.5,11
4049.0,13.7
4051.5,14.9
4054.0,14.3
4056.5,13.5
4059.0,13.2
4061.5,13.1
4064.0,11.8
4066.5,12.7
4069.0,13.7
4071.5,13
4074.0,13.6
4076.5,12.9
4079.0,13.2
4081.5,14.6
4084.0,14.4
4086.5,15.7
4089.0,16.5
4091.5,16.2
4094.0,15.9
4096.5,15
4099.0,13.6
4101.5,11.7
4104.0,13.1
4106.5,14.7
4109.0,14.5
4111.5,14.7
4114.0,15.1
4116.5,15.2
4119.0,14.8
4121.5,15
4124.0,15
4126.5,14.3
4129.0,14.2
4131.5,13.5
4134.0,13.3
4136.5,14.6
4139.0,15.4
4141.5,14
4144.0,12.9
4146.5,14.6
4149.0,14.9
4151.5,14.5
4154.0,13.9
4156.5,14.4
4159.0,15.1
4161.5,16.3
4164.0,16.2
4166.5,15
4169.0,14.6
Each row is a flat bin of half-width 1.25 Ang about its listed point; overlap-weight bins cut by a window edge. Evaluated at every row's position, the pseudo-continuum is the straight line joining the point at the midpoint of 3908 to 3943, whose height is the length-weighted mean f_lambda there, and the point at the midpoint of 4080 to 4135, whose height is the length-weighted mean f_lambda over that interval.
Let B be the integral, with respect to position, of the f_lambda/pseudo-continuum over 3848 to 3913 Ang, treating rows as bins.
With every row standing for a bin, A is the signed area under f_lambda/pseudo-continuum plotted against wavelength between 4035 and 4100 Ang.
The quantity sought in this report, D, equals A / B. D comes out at 0.6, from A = 69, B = 108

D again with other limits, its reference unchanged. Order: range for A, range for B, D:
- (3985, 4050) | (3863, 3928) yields 0.8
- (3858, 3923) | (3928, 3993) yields 1.7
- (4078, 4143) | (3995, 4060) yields 0.8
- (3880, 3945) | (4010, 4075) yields 1.1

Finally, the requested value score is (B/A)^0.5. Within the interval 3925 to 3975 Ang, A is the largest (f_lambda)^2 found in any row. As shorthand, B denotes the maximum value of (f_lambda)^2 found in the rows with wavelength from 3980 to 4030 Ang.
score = 1.29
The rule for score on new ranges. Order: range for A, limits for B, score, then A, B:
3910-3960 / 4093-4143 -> 1.29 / 151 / 253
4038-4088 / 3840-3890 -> 0.75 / 246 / 137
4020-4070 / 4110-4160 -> 1.03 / 222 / 237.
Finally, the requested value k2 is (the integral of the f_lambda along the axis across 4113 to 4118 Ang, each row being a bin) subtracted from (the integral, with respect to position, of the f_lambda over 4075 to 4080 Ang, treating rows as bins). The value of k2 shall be -10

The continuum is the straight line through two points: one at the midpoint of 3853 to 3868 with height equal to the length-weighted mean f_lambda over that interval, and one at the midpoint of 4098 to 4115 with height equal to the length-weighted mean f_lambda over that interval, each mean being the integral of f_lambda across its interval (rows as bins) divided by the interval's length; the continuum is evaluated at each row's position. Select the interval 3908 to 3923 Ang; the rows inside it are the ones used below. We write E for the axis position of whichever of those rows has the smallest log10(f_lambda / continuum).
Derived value 3921.5 Ang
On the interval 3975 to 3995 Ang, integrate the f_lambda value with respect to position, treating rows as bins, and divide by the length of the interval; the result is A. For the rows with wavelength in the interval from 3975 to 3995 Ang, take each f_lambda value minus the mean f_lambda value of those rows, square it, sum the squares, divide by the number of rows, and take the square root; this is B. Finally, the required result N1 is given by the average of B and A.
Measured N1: 6.8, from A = 13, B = 1.0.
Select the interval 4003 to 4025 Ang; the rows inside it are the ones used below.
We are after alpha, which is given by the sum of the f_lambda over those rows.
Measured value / 123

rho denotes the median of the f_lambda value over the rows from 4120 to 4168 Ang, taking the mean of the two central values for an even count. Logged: 14.6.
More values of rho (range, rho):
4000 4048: 13.9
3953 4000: 10.9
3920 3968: 7.9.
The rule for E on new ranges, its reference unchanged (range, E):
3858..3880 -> 3859.0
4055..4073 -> 4064.0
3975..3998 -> 3976.5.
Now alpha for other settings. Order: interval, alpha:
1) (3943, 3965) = 85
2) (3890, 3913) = 96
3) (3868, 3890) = 90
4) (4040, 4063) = 120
